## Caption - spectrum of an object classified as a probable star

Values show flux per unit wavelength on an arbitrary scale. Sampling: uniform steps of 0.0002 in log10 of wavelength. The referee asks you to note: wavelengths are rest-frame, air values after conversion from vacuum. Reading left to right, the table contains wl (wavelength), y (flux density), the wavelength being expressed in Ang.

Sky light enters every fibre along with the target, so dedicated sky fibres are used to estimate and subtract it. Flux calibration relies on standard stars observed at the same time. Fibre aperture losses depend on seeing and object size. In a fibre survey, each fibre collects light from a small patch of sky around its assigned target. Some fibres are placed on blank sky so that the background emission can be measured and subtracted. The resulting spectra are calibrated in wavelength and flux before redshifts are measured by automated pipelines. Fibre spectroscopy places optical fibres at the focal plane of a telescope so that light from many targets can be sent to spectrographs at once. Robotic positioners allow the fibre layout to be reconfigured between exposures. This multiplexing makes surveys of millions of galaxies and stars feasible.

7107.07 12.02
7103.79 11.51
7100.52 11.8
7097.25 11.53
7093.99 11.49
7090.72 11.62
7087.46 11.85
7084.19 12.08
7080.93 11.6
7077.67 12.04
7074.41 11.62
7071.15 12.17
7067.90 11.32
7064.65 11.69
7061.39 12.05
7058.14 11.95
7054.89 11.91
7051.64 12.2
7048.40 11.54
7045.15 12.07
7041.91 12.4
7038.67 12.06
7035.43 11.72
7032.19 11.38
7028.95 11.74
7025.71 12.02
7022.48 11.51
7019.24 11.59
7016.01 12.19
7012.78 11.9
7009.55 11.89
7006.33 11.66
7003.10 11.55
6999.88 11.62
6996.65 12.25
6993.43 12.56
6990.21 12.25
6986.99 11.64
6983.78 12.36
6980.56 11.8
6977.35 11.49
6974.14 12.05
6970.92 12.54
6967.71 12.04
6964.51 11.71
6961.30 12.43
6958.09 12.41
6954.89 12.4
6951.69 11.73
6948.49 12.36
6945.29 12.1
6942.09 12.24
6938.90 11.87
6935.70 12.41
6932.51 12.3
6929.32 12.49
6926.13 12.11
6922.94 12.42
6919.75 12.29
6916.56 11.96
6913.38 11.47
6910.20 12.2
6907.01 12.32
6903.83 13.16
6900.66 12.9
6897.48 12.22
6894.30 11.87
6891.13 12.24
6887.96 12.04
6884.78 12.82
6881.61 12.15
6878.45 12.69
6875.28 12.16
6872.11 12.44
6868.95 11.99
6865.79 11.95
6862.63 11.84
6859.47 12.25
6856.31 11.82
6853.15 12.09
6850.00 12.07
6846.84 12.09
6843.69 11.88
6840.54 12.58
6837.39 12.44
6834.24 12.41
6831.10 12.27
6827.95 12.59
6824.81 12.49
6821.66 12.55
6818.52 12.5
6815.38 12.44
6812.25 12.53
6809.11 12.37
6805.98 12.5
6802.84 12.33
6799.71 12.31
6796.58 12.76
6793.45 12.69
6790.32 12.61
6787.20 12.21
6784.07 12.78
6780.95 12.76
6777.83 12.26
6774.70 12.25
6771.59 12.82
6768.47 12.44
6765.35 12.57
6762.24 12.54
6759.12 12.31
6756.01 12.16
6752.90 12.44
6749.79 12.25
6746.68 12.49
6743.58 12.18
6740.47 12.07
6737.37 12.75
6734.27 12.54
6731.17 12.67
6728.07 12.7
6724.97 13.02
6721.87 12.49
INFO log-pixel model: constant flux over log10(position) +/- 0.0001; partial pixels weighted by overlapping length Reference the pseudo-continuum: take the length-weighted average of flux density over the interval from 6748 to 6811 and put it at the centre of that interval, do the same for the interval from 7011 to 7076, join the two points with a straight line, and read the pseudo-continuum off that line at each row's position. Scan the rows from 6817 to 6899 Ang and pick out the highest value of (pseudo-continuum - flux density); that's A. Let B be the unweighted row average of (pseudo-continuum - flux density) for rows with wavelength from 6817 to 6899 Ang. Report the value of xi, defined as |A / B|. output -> 12.8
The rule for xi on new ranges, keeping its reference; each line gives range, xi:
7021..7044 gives 11.1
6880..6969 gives 6.3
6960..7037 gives 11.5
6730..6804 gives 16.2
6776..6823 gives 2.8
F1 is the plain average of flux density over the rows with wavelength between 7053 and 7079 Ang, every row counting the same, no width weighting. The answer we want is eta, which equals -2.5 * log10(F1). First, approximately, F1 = 11.8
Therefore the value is -2.68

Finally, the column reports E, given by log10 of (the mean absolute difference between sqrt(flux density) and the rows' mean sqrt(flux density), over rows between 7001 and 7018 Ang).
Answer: -1.57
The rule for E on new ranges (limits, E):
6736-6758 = -1.56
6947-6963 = -1.51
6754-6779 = -1.61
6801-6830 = -2.03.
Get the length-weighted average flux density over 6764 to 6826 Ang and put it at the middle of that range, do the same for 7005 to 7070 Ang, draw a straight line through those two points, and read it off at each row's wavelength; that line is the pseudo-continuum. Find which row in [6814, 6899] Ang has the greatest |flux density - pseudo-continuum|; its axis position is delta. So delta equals 6884.78 Ang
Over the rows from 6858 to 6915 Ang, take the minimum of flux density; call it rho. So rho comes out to 11.47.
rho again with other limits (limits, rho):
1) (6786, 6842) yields 12.21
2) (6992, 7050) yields 11.38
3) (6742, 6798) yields 12.16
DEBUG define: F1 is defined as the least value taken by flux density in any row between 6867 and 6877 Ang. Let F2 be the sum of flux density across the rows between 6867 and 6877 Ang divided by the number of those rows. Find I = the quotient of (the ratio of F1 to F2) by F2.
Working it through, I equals 0.081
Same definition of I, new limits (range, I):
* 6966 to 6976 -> 0.081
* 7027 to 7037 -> 0.084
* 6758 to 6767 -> 0.079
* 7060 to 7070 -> 0.083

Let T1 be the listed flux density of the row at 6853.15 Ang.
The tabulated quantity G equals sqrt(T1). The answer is 3.48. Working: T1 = 12.09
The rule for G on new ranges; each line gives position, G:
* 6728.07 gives 3.56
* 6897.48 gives 3.50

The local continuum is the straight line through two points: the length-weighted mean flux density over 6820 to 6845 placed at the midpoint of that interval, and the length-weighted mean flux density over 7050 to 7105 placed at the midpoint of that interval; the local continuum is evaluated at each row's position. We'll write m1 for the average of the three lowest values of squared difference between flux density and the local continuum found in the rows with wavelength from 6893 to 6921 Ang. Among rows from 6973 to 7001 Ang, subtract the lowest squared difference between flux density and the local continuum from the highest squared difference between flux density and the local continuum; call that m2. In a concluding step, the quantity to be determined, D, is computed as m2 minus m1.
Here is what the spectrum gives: 0.31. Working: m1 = 0.004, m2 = 0.31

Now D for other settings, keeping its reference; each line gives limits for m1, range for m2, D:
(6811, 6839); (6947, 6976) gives 0.23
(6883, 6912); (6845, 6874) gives 0.27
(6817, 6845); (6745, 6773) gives 0.19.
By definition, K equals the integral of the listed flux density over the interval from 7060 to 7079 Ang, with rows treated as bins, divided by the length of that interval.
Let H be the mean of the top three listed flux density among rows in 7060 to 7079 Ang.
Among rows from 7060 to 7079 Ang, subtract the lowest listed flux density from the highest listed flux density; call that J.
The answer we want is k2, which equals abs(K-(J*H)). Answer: 1.5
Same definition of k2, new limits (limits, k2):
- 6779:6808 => 5.3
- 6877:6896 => 0.3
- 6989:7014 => 0.5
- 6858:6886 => 0.1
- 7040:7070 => 1.3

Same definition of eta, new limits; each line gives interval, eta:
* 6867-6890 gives -2.73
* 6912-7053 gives -2.70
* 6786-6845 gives -2.74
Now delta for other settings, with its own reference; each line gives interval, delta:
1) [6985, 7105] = 6993.43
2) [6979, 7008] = 6993.43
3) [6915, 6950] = 6929.32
